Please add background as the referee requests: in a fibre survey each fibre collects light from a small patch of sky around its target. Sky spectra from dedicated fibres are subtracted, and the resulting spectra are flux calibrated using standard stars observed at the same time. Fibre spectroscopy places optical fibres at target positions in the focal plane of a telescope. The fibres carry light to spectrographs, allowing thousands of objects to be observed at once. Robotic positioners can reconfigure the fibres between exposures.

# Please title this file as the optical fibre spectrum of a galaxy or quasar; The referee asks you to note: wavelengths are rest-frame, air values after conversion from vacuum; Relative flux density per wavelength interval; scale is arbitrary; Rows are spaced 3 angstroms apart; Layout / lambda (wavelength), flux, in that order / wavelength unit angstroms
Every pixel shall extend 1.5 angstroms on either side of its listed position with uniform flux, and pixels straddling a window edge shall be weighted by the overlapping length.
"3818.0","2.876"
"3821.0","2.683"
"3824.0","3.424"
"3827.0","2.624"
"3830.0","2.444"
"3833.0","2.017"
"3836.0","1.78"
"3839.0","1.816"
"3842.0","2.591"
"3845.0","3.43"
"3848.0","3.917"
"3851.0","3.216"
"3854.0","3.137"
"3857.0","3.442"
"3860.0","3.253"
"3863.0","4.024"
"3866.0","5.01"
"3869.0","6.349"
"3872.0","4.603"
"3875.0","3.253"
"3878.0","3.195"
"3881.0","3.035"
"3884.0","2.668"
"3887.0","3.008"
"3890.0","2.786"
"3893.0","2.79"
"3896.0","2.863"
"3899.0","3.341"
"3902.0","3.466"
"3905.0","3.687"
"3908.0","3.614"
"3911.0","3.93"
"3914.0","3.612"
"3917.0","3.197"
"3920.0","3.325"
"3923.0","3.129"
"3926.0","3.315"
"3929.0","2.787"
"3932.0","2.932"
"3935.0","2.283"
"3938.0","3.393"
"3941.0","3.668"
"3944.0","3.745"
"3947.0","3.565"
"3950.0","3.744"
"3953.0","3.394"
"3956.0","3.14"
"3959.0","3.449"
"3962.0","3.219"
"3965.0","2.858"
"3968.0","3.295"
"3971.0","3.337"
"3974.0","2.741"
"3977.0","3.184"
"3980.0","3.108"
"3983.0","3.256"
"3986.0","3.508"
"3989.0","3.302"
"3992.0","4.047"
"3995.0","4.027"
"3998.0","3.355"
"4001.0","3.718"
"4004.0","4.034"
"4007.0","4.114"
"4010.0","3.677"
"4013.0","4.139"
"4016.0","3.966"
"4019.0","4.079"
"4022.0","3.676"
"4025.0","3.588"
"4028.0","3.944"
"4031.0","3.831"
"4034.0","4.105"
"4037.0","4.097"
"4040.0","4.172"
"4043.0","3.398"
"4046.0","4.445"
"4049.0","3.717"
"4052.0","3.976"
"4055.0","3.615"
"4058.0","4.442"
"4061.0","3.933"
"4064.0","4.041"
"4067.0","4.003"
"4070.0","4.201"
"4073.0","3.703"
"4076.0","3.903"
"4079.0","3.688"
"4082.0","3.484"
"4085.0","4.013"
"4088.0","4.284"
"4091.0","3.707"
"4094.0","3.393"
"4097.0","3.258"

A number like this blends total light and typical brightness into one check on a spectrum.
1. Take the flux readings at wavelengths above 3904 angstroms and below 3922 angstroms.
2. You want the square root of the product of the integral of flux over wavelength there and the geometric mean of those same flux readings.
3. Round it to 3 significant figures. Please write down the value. 15.1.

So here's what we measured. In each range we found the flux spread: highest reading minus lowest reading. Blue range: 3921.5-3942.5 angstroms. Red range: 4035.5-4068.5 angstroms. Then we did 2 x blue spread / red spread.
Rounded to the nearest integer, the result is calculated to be 3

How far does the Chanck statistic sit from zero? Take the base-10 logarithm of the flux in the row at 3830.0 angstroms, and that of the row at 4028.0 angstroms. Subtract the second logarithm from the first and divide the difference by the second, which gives -0.35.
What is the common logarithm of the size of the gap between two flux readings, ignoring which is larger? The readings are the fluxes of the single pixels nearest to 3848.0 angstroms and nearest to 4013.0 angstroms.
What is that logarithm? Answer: -0.65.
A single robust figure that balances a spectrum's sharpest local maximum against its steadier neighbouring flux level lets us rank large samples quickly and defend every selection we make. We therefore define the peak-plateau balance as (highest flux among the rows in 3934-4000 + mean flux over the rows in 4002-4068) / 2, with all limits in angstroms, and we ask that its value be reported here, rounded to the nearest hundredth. 4.00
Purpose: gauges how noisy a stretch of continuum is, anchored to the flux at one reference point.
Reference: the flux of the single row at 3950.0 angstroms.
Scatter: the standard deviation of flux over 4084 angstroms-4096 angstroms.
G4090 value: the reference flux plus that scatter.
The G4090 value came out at 4.1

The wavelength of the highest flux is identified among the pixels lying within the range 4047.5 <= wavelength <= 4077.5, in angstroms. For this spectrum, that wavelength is 4058.0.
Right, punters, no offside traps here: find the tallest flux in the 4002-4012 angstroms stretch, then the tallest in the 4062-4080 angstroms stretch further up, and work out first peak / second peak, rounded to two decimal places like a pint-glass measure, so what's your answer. 0.98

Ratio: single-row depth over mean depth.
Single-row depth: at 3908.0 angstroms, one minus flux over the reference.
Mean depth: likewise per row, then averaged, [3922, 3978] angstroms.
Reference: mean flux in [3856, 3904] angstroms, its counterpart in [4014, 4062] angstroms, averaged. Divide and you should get 0.26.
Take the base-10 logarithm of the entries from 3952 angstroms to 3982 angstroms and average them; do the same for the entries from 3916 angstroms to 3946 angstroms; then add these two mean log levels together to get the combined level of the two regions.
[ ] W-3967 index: 1.00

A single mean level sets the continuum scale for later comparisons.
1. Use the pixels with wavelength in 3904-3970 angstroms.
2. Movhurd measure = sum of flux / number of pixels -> 3.33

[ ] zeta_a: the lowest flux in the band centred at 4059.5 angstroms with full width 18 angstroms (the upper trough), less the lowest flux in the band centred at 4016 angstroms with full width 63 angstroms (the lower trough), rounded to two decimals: 0.31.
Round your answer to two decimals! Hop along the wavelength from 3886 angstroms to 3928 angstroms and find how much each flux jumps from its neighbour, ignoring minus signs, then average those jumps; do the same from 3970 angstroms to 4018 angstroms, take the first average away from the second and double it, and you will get 0.24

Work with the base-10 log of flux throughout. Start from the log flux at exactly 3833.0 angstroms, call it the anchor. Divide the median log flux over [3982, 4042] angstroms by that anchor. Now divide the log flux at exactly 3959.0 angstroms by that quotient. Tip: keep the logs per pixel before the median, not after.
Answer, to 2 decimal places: 0.27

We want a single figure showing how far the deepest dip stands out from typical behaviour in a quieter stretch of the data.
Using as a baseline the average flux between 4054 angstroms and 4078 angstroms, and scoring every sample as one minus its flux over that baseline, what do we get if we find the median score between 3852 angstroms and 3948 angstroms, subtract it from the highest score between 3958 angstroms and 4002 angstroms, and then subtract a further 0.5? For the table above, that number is -0.355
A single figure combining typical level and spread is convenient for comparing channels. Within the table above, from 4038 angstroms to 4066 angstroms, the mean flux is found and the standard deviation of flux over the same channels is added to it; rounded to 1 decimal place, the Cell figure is 4.3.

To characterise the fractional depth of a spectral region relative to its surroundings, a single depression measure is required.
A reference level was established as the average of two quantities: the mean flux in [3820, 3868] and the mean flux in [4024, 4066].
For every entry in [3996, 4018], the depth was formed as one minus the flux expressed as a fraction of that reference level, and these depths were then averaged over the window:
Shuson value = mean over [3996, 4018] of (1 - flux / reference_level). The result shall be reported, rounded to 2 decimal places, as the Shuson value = -0.10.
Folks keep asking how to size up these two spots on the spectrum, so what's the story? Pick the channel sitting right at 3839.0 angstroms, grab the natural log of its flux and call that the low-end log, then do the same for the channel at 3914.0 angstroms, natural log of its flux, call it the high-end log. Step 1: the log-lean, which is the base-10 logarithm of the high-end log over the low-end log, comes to 0.33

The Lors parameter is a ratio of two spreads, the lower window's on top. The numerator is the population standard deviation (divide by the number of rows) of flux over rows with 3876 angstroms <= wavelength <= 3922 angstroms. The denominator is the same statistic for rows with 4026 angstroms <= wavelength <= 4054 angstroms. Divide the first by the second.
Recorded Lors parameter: 1.30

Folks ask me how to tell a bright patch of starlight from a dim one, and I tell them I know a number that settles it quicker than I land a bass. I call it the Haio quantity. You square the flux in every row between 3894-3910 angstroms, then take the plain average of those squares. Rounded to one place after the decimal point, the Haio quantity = 11.6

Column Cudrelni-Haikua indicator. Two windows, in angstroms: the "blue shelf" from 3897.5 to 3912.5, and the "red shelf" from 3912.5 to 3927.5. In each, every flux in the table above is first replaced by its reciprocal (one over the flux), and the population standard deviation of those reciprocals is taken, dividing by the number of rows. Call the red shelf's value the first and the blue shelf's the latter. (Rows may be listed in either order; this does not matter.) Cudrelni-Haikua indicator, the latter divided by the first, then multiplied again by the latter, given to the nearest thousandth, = 0.016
